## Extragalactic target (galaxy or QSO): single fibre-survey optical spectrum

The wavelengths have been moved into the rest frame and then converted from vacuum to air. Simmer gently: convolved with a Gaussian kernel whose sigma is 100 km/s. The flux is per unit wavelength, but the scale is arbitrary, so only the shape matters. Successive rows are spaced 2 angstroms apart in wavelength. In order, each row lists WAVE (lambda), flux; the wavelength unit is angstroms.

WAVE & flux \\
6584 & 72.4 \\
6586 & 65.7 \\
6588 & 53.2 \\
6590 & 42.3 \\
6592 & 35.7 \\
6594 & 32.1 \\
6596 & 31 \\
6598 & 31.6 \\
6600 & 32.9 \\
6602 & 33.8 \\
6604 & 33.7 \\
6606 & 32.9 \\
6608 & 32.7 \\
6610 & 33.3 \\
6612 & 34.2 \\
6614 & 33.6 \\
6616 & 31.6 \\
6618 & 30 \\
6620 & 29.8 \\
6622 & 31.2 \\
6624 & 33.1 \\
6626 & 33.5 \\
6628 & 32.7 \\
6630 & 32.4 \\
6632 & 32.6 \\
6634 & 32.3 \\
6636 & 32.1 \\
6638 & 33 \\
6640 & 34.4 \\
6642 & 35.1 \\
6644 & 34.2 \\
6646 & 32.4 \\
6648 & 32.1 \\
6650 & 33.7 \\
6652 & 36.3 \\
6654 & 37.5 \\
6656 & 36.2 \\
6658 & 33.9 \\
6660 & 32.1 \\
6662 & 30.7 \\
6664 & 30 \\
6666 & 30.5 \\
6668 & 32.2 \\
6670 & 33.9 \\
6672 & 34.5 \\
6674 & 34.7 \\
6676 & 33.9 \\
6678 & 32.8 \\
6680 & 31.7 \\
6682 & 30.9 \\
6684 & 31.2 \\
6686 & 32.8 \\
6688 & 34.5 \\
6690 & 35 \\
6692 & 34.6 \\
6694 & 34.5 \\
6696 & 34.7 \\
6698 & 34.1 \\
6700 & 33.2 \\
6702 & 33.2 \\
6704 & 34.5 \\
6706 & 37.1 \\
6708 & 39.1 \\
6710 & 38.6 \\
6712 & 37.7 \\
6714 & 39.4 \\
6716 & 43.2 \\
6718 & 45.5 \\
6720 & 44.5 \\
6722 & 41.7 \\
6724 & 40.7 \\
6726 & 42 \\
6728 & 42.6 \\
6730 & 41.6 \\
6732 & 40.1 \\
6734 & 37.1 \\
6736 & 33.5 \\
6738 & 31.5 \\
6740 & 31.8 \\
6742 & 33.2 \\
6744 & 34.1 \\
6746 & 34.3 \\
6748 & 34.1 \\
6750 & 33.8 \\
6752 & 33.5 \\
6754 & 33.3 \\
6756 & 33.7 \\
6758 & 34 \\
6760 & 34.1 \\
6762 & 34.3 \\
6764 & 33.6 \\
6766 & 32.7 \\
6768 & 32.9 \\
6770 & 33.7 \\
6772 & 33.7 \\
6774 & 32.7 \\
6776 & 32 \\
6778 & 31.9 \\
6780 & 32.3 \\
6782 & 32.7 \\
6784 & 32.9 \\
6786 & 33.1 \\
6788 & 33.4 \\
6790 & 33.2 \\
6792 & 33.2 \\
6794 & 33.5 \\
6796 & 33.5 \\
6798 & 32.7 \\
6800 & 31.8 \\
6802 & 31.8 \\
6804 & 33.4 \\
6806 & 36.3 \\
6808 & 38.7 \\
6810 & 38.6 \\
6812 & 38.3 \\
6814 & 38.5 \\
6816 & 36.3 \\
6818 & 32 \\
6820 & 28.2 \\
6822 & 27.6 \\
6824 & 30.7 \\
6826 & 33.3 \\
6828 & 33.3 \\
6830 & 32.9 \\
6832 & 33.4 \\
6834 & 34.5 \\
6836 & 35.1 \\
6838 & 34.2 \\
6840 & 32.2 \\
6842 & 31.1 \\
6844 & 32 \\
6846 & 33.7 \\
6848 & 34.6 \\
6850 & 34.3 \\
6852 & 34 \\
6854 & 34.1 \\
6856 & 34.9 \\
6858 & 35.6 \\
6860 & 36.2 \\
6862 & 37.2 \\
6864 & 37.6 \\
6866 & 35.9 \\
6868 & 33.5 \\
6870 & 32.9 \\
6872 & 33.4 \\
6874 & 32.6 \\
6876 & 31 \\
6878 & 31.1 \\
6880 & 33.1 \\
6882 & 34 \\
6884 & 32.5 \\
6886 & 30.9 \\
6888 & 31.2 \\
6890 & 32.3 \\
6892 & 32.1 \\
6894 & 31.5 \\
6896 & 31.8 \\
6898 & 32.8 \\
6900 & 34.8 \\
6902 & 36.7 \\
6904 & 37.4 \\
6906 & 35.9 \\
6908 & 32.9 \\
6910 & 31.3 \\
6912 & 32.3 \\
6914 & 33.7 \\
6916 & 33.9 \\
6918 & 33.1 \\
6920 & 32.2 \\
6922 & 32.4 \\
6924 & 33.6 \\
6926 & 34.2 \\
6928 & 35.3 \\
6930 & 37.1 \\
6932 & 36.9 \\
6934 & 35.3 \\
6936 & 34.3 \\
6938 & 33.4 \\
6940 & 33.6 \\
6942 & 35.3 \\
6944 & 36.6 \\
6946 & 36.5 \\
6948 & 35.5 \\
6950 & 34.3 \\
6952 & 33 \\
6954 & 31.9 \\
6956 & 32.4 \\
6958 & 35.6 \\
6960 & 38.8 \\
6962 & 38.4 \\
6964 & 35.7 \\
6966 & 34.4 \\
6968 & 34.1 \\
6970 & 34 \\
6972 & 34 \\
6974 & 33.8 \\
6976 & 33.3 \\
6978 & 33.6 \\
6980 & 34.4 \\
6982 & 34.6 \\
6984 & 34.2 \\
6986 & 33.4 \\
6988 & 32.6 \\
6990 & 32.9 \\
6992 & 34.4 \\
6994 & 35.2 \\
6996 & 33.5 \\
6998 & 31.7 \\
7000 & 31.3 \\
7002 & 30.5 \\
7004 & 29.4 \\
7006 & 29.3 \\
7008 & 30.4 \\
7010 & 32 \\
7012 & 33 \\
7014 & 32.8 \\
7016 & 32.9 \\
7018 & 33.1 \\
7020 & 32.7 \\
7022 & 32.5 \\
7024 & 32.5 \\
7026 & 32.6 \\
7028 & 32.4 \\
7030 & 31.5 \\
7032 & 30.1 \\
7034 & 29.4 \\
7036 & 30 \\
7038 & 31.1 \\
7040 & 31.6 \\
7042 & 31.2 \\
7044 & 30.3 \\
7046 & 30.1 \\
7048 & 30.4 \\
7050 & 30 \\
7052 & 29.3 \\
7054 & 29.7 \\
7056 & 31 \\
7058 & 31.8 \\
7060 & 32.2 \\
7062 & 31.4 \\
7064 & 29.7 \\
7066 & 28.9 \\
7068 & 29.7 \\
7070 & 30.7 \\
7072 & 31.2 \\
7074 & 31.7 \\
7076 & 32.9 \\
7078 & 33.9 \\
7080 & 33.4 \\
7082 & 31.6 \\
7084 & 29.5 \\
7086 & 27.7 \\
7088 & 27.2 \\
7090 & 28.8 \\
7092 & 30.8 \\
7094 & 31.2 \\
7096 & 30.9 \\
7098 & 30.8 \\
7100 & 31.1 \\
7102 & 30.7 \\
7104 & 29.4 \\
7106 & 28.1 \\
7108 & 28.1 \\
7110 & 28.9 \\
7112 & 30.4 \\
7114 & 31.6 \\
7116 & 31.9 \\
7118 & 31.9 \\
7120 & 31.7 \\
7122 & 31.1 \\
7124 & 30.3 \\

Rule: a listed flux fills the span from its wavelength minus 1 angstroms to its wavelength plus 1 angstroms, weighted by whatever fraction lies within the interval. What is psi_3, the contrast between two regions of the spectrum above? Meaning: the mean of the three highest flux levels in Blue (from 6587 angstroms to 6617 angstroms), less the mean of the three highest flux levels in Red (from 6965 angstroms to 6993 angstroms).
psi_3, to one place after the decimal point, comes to 9.3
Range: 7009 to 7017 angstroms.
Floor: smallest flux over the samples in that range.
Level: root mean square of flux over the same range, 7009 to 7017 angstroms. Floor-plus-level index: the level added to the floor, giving 65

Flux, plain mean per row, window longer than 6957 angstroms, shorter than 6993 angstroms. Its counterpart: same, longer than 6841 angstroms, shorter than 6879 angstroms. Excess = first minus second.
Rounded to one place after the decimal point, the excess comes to 0.6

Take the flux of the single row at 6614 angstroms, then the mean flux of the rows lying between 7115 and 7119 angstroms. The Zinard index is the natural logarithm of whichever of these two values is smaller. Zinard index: 3.46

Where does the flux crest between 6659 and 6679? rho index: 6674 angstroms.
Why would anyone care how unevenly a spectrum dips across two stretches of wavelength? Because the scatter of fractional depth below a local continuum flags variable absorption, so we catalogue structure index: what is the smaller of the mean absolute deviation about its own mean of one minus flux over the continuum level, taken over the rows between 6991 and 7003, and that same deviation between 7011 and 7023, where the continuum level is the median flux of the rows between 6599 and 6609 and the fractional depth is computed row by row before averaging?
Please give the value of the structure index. 0.005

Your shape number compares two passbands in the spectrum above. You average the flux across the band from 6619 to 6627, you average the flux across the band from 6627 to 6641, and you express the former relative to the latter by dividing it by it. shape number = 0.97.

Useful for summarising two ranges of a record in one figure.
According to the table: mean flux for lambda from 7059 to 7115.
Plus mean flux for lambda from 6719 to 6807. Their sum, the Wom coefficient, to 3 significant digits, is 65.1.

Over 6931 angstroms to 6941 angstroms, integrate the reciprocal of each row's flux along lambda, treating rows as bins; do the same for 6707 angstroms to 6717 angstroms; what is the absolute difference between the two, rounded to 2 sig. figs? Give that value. 0.035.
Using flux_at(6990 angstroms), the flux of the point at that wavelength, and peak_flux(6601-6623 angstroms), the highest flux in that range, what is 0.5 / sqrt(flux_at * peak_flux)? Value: 0.0149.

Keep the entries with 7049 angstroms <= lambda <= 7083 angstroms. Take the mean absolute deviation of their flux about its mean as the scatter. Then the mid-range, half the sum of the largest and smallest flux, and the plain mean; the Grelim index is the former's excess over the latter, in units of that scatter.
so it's 0.2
